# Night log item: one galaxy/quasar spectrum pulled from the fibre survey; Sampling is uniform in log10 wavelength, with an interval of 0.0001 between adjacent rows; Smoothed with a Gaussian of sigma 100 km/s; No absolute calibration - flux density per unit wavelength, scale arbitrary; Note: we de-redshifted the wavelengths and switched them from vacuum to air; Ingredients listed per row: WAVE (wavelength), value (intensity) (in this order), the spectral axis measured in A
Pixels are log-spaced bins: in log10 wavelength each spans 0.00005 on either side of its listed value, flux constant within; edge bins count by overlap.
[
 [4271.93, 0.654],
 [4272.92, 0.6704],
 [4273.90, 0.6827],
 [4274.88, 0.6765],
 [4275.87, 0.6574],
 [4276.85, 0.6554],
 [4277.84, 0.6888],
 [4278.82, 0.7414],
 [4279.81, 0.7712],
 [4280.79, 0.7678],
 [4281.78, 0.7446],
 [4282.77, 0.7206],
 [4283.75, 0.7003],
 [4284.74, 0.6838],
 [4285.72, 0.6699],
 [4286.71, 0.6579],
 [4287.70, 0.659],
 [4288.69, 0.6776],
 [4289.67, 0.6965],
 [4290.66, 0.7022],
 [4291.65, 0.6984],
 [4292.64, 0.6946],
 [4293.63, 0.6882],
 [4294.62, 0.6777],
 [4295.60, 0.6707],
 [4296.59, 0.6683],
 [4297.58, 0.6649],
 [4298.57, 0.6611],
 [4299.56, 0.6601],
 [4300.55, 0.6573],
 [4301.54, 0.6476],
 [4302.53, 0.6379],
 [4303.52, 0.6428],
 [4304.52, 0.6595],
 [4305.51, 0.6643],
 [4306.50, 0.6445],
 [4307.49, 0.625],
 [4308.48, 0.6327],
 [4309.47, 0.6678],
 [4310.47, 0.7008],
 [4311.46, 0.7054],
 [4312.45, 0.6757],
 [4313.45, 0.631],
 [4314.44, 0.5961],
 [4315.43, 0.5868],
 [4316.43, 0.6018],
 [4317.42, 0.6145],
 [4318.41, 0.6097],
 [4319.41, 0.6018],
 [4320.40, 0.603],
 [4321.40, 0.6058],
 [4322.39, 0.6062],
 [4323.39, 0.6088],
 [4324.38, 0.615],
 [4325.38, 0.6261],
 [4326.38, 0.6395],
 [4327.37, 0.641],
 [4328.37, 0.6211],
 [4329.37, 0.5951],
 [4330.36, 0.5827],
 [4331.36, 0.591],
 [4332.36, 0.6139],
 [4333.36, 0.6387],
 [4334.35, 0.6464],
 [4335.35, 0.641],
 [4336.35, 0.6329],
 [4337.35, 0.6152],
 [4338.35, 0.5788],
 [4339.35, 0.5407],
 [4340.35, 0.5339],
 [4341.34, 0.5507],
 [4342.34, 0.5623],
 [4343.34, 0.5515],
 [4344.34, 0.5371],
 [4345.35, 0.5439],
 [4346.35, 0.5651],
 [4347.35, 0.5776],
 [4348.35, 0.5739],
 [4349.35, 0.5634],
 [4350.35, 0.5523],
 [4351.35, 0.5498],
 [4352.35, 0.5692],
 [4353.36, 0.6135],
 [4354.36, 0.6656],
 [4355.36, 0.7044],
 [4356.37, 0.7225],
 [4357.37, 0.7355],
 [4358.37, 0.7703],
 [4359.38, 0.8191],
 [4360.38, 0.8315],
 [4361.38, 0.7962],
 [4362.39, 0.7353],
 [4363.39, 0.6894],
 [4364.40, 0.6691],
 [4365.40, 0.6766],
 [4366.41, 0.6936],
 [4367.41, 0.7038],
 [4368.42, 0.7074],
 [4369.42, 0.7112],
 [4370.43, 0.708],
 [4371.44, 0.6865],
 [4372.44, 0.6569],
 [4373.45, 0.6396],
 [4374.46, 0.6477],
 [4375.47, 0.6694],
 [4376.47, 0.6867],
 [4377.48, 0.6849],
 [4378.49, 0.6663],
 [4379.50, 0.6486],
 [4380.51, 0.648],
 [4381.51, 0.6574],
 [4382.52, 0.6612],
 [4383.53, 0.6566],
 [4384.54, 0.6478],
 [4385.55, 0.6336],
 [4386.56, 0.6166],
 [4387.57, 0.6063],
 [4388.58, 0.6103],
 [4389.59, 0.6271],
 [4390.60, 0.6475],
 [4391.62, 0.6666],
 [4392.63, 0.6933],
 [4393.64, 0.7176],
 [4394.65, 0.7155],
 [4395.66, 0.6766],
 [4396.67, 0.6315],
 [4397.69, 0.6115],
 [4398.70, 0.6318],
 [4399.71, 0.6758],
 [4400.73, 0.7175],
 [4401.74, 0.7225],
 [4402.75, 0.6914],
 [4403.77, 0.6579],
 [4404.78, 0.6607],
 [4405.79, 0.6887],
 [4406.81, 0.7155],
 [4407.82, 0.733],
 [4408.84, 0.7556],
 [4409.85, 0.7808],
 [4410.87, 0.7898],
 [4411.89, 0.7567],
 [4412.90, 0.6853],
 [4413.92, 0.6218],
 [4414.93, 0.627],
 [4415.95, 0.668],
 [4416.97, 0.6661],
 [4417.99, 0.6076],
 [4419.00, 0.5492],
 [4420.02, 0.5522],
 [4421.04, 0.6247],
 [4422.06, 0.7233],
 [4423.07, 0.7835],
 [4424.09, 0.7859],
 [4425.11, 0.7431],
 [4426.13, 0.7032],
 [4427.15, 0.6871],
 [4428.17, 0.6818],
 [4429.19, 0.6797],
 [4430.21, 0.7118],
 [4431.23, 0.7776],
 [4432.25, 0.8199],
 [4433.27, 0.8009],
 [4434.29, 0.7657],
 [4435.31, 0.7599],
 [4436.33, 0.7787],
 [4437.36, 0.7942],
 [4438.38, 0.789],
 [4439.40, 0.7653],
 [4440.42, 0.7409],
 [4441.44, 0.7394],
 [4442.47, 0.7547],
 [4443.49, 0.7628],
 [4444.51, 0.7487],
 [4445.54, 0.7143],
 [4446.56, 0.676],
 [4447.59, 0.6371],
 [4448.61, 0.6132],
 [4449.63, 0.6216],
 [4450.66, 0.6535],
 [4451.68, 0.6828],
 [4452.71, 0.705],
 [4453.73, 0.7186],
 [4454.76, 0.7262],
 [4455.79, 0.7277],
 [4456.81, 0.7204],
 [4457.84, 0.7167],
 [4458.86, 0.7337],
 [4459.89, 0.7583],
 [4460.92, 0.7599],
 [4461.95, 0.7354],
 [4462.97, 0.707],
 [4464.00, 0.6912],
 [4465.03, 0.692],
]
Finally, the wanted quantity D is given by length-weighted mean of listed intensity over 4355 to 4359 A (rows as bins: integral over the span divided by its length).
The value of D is 0.74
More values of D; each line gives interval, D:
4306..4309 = 0.64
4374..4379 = 0.67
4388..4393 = 0.65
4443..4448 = 0.71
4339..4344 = 0.55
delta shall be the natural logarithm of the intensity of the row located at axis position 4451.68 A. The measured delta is -0.38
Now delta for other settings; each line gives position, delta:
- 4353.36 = -0.49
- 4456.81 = -0.33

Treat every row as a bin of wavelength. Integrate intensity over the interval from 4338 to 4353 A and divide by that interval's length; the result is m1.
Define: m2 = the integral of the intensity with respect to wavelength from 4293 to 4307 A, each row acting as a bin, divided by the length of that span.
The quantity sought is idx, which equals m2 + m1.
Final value 1.22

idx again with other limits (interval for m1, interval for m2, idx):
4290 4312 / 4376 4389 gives 1.32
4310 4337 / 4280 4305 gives 1.30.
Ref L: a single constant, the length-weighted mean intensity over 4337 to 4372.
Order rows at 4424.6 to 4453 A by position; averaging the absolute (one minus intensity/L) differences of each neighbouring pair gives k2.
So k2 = 0.035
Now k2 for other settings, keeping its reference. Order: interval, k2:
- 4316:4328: 0.009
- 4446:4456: 0.030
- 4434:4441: 0.024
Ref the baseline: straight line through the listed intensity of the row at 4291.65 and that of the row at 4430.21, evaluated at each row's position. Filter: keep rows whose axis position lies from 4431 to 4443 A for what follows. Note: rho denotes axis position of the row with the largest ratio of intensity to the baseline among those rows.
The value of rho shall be 4432.25 A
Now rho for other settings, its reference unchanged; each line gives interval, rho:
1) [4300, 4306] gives 4305.51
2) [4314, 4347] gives 4334.35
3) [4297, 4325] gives 4311.46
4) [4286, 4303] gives 4290.66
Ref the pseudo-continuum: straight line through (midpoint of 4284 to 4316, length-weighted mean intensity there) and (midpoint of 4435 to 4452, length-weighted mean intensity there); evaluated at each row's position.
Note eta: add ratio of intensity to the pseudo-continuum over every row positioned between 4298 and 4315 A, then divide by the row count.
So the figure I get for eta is 0.98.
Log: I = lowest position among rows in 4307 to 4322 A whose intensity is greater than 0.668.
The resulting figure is 4310.47 A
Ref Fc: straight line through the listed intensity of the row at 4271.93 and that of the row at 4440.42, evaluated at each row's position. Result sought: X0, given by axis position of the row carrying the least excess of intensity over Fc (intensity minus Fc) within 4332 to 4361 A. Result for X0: 4340.35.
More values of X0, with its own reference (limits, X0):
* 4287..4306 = 4302.53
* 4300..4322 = 4315.43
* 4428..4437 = 4429.19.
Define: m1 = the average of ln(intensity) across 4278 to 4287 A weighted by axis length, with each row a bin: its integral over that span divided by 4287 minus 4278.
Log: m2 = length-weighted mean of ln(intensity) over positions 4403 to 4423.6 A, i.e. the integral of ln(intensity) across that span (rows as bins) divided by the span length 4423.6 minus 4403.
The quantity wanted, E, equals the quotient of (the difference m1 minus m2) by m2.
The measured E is -0.1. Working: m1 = -0.33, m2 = -0.39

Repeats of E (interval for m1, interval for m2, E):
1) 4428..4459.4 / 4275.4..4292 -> -0.1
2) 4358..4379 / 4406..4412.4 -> 0.2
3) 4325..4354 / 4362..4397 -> 0.3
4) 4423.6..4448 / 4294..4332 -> -0.3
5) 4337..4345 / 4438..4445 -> 1.1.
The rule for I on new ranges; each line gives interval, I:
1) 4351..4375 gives 4355.36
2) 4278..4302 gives 4278.82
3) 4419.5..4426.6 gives 4422.06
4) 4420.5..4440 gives 4422.06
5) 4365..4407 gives 4365.40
